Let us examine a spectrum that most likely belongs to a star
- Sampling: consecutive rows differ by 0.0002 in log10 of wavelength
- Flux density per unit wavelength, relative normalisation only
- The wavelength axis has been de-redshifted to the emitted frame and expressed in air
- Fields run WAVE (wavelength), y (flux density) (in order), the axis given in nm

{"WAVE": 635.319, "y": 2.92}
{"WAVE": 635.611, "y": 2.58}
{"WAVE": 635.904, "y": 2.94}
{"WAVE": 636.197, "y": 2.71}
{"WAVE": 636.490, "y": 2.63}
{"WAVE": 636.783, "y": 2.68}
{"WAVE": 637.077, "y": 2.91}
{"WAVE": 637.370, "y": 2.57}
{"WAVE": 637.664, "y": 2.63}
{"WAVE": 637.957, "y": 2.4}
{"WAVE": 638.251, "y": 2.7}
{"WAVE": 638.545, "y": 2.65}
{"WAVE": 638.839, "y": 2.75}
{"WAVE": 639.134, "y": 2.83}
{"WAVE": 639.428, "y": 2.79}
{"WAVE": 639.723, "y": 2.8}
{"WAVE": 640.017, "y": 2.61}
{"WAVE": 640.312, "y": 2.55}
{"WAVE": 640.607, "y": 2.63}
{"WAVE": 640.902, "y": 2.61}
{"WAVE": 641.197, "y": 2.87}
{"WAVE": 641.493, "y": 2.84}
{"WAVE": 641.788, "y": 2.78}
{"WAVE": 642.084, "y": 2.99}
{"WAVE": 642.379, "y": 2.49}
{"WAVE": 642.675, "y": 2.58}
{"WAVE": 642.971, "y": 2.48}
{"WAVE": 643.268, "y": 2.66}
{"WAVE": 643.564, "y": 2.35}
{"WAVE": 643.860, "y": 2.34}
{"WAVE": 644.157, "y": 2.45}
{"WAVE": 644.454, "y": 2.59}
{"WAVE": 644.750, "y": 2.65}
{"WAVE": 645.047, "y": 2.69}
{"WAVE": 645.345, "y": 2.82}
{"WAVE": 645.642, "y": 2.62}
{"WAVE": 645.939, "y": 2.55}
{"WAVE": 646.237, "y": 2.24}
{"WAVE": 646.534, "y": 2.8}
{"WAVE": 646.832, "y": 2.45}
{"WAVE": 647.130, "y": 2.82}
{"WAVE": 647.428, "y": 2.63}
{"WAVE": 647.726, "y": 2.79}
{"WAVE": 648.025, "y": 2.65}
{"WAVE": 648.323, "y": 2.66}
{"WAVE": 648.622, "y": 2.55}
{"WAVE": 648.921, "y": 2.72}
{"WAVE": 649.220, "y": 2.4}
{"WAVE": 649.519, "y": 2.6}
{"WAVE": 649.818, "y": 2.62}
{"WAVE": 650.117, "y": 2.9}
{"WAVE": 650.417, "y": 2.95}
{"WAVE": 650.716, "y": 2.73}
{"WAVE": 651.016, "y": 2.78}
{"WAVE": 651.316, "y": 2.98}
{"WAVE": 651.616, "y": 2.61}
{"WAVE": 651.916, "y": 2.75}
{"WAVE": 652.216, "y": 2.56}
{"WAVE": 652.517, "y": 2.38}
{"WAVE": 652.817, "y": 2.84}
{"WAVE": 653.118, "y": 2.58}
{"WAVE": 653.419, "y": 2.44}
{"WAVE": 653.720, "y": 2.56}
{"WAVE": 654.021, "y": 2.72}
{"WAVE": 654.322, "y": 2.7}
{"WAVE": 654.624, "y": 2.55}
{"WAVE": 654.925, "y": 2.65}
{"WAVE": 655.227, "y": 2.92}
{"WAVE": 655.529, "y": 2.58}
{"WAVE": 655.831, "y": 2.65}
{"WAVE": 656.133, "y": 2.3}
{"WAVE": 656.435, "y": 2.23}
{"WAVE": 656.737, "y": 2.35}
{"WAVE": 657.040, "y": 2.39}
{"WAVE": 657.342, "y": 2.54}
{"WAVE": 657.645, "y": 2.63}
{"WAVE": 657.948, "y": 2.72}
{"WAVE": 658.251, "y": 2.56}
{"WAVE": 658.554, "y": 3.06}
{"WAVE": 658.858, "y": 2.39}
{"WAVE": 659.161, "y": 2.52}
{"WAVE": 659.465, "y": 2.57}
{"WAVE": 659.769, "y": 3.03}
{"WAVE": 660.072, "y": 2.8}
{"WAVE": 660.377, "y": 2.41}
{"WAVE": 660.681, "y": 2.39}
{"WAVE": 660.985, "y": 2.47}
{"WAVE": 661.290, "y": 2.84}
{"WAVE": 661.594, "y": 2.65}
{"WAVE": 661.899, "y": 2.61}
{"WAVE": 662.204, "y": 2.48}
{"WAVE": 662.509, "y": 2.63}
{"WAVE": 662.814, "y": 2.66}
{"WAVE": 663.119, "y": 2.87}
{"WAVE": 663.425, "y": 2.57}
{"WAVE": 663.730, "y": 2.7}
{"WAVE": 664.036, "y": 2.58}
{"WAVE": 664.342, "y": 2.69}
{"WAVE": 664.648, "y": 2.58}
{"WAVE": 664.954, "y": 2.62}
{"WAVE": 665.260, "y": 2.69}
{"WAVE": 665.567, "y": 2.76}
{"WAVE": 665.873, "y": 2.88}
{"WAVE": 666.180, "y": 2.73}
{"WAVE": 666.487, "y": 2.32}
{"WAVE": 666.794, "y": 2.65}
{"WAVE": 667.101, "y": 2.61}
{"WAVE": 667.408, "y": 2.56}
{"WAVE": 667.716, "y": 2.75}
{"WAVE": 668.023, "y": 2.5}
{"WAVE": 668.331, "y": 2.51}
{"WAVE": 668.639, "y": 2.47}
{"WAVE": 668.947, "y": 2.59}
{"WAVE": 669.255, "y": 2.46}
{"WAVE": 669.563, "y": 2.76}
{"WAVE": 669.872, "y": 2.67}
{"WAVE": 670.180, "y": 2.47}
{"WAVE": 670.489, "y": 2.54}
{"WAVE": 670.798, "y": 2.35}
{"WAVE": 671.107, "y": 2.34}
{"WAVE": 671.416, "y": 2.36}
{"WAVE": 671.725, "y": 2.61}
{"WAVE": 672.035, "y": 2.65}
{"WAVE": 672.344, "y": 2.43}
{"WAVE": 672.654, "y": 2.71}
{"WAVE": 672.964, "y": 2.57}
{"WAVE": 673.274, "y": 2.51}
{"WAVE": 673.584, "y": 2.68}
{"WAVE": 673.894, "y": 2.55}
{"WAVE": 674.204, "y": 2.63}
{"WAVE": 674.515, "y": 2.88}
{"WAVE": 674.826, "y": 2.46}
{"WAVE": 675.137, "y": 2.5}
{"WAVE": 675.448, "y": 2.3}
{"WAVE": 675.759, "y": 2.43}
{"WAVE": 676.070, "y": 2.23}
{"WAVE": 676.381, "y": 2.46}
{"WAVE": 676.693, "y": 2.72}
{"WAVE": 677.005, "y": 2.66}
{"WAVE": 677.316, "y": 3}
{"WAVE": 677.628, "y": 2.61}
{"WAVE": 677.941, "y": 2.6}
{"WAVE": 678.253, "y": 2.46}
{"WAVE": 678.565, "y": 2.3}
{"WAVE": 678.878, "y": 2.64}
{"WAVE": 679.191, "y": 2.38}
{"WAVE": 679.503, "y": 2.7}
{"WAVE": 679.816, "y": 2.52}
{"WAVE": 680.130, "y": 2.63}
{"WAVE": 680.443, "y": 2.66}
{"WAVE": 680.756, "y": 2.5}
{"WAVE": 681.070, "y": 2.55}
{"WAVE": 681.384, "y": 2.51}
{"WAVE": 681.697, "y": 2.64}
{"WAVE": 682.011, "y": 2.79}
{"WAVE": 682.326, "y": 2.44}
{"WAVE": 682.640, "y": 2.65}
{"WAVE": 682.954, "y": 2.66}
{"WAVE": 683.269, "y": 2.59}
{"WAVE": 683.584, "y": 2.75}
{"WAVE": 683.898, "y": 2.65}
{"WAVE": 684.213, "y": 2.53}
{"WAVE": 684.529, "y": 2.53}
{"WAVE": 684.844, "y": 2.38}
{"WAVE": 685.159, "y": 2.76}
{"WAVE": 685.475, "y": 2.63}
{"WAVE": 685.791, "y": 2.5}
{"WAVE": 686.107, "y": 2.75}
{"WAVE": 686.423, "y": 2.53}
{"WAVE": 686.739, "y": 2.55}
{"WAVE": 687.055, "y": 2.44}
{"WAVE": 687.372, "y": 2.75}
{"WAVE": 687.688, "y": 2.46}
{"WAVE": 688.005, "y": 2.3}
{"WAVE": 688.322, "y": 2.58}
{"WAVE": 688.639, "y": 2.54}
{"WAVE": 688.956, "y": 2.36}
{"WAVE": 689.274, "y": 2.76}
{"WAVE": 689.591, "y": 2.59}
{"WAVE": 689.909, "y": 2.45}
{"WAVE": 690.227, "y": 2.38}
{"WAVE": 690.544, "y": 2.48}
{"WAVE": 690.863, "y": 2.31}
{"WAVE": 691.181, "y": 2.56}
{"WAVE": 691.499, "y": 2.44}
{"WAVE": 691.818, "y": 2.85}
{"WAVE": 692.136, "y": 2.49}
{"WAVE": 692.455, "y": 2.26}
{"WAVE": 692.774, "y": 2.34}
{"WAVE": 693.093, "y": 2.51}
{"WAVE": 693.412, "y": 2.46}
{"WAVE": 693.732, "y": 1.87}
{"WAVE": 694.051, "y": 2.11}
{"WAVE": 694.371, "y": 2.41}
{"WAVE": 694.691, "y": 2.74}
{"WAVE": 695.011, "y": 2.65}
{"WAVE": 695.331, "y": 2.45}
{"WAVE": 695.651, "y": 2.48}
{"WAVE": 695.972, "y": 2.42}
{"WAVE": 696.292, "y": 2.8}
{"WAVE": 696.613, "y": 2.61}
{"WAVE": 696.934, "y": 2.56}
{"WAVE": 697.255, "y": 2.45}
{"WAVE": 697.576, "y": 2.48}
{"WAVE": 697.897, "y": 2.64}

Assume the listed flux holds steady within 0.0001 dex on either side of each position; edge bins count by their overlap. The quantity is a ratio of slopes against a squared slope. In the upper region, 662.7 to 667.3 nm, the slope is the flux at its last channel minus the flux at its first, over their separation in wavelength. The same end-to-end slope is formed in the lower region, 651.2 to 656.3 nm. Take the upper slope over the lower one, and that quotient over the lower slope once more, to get -1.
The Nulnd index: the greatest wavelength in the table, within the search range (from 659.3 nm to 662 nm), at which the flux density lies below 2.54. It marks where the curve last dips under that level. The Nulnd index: 660.985 nm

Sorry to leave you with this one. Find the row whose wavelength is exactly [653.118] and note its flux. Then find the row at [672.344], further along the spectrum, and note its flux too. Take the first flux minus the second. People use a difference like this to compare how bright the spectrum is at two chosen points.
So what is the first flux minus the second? 0.15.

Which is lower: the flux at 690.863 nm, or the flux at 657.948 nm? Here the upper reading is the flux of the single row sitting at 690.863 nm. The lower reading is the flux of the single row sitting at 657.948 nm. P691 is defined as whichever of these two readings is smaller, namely 2.31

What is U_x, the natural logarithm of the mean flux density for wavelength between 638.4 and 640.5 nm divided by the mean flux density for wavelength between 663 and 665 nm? 0.02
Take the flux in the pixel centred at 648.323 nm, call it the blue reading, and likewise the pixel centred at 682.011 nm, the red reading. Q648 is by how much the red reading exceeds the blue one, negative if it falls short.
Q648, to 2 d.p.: 0.13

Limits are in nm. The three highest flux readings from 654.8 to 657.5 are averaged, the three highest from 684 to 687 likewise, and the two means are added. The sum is 5.45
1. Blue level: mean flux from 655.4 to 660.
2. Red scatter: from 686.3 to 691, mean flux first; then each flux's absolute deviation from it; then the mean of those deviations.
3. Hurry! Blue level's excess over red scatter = 2.46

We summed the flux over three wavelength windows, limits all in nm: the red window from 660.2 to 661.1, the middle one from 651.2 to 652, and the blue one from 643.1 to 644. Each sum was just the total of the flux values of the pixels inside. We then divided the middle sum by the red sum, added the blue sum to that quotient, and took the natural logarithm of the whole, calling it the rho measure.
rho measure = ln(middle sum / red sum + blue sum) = 2.14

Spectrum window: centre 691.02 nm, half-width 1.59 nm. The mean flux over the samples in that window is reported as 2.48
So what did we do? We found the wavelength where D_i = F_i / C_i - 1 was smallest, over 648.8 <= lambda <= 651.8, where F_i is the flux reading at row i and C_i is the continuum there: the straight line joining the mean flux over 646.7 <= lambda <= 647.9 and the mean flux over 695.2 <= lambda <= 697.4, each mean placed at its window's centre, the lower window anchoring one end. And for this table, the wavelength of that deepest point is 649.220 nm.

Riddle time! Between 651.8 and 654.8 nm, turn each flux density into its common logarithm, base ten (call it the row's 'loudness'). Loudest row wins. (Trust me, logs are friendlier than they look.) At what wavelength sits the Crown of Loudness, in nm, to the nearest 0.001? 652.817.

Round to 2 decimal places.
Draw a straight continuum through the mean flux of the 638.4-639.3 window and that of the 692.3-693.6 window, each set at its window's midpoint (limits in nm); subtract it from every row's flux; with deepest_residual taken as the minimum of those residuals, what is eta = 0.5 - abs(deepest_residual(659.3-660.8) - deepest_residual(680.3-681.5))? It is 0.26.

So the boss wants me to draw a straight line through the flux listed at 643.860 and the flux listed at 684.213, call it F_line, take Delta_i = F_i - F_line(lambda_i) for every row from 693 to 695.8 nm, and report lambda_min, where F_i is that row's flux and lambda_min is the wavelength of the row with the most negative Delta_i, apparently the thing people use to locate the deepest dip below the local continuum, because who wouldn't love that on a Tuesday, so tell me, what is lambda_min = 693.732 nm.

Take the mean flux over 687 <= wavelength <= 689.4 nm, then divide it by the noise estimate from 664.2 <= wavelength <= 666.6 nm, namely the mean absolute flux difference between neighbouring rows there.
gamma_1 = 18.2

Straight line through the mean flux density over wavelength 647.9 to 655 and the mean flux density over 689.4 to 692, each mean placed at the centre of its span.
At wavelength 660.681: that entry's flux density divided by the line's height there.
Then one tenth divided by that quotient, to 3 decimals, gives 0.110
